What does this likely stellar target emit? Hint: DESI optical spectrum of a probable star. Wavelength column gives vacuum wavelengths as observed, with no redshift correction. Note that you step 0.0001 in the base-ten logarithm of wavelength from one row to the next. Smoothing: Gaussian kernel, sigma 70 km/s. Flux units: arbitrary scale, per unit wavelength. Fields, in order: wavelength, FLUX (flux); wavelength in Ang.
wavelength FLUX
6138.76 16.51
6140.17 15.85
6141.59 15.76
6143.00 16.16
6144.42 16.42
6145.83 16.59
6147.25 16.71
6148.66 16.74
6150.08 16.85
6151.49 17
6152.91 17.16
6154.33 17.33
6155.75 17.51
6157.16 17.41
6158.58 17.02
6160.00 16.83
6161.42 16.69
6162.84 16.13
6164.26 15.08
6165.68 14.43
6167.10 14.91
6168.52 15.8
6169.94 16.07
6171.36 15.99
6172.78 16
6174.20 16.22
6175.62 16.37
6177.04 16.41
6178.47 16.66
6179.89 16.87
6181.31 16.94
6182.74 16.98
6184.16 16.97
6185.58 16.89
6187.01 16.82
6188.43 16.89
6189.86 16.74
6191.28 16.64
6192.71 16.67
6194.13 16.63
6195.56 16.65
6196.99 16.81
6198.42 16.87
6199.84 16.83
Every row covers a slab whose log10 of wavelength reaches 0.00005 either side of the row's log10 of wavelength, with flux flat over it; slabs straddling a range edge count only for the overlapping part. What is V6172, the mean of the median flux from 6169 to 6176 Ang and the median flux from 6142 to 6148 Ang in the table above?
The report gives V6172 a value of 16.3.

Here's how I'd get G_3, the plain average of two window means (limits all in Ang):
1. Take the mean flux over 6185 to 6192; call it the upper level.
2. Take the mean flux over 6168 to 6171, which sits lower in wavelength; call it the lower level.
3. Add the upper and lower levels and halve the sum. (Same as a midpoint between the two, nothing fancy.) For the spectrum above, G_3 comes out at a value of 16.4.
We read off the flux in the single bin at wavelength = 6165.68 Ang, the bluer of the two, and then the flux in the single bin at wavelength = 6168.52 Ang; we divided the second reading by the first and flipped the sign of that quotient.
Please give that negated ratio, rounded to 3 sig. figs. -1.09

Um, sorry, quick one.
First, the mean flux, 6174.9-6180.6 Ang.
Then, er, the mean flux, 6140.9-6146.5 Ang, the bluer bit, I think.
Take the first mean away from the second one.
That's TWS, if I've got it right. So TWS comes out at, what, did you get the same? -0.34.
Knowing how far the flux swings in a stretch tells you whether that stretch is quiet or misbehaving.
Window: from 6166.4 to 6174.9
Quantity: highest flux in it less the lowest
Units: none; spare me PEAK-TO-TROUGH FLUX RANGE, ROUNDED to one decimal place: 1.3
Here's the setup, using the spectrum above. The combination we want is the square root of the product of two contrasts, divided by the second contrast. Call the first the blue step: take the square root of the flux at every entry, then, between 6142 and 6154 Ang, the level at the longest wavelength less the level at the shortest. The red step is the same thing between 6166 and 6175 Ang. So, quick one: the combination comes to 0.86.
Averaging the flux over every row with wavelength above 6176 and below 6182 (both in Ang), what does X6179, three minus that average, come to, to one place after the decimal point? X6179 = -13.7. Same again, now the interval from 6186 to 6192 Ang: -13.8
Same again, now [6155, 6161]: -14.2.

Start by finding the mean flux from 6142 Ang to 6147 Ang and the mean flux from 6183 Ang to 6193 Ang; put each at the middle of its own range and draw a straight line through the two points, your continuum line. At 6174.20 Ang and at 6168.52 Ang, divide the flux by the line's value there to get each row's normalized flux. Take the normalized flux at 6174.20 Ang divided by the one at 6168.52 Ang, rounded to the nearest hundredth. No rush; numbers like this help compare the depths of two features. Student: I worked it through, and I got 1.02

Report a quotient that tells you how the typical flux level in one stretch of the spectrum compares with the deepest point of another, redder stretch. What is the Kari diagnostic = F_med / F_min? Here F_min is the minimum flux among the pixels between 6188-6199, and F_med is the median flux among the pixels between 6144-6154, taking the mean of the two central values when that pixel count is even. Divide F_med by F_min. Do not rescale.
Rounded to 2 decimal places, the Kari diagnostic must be 1.01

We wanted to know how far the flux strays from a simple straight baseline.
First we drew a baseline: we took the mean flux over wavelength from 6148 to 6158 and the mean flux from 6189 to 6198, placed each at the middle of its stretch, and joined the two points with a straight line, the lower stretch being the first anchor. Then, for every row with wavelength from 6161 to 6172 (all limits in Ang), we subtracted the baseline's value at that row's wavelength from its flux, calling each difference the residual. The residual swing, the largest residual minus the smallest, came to 2.2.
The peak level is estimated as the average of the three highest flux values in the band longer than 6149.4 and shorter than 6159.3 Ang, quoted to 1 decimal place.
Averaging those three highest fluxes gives 17.4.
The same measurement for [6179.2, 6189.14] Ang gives 17.0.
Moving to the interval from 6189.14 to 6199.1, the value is 16.8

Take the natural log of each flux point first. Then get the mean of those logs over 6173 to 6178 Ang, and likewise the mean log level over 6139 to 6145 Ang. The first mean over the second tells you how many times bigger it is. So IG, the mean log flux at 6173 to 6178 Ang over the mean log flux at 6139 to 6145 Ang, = 1.01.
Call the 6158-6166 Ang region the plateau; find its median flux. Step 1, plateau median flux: 16.4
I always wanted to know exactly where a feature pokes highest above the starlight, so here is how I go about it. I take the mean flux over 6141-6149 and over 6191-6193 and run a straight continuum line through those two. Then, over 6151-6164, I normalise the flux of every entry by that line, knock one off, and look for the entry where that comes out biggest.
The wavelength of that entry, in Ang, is 6155.75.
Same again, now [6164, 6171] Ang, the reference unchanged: 6169.94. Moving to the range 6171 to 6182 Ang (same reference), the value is 6181.31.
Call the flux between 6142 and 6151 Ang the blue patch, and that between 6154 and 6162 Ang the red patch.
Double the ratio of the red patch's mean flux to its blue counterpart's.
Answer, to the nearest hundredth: 2.07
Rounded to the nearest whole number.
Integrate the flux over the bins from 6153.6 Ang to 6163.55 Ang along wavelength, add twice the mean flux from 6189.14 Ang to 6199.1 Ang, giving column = 202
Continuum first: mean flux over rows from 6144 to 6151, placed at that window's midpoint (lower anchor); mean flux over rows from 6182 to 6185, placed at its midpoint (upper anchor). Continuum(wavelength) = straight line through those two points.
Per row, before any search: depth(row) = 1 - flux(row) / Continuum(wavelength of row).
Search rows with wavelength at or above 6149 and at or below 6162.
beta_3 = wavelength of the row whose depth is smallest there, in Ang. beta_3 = 6155.75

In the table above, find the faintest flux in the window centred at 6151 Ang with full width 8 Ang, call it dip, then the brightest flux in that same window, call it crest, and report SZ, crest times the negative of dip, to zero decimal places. -290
